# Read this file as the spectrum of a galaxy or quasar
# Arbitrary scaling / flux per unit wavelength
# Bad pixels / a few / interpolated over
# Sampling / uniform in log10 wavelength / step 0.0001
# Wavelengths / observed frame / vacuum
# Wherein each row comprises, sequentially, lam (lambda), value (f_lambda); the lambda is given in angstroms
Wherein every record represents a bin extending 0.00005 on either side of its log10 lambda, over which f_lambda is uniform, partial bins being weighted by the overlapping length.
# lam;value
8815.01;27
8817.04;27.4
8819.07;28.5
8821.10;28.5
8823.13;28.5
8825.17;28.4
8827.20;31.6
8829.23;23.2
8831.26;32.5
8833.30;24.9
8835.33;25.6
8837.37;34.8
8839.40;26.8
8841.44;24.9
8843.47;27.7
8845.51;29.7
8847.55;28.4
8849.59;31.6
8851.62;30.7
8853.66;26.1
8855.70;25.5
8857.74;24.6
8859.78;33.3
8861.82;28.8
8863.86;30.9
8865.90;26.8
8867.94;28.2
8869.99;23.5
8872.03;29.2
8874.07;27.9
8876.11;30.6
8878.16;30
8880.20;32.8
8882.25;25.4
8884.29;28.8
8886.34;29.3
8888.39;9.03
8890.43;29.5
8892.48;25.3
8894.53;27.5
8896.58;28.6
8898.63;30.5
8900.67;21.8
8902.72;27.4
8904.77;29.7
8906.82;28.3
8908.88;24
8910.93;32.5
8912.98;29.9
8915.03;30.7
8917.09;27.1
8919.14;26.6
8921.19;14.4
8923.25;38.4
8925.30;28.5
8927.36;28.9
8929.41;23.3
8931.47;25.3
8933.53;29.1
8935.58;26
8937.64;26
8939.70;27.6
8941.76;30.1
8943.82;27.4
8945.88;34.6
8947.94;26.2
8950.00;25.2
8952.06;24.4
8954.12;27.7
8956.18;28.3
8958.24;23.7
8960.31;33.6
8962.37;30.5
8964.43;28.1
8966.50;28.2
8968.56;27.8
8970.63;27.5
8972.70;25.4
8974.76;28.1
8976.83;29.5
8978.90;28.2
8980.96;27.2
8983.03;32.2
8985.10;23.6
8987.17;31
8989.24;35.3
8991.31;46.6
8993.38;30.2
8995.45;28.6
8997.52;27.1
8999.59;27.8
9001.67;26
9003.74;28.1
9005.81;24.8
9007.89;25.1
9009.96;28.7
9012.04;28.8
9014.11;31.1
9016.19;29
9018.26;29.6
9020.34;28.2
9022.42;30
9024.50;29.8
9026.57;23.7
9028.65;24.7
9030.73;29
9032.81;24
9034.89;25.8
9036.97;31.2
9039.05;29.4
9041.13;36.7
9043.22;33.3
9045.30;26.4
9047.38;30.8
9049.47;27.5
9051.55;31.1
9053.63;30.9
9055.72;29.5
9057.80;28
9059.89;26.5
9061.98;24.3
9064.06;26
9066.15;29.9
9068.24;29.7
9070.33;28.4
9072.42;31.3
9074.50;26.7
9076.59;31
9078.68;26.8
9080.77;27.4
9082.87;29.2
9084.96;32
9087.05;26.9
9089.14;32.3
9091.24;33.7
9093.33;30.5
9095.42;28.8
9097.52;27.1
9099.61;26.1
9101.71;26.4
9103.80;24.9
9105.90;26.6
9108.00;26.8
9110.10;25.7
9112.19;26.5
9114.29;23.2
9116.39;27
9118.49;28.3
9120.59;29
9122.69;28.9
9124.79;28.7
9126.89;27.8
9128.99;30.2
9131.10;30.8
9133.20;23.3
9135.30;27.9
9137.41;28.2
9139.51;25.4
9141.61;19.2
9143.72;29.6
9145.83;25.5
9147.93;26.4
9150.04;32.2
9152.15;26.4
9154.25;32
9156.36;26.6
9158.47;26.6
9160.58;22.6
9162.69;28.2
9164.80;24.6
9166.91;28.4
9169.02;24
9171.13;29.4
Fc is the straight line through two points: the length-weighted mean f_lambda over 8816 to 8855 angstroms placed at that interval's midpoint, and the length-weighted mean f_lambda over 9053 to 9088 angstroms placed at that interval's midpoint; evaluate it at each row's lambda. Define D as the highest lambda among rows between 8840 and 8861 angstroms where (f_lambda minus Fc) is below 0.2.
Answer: 8857.74 angstroms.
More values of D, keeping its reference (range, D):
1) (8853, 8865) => 8857.74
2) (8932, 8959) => 8958.24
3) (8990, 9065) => 9064.06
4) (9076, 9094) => 9087.05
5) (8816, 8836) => 8835.33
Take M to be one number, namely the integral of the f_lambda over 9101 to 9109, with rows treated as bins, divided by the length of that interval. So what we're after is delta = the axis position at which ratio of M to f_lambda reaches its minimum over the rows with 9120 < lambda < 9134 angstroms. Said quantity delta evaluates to 9131.10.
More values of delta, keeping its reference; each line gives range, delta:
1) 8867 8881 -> 8880.20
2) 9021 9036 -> 9022.42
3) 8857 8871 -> 8859.78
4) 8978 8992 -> 8991.31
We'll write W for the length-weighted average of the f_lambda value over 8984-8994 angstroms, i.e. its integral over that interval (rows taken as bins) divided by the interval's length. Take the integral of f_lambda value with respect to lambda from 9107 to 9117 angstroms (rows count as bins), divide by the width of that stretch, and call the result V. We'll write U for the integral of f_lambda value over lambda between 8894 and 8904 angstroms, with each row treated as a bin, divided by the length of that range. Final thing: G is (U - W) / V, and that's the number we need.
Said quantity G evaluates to -0.24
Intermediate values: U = 27.2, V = 25.8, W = 33.5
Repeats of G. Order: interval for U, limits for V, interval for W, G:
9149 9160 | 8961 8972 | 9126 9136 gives 0.02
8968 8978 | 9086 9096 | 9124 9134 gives -0.02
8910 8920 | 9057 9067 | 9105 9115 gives 0.13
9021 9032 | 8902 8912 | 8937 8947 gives -0.06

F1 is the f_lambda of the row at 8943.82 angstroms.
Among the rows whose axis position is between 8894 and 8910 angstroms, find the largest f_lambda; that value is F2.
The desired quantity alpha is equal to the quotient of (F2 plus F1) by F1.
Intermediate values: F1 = 27.4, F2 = 30.5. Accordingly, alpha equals 2.11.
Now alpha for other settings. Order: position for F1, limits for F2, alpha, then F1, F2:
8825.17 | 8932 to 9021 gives 2.64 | 28.4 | 46.6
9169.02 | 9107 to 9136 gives 2.28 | 24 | 30.8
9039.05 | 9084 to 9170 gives 2.15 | 29.4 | 33.7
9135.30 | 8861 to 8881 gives 2.18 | 27.9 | 32.8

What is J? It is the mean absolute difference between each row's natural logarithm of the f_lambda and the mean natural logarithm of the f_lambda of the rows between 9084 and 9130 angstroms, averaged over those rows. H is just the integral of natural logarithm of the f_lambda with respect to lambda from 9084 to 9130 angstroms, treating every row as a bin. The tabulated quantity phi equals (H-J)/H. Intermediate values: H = 153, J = 0.070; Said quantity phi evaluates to 1.000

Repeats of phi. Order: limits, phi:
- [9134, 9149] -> 0.998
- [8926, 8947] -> 0.999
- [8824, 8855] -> 0.999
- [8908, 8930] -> 0.998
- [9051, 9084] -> 0.999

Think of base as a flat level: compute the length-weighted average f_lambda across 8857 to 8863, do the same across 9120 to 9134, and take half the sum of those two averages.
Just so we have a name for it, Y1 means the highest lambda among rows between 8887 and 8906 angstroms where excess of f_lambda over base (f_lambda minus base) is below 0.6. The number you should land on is 8902.72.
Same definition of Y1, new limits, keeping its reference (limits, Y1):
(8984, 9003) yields 9001.67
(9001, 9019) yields 9016.19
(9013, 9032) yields 9030.73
